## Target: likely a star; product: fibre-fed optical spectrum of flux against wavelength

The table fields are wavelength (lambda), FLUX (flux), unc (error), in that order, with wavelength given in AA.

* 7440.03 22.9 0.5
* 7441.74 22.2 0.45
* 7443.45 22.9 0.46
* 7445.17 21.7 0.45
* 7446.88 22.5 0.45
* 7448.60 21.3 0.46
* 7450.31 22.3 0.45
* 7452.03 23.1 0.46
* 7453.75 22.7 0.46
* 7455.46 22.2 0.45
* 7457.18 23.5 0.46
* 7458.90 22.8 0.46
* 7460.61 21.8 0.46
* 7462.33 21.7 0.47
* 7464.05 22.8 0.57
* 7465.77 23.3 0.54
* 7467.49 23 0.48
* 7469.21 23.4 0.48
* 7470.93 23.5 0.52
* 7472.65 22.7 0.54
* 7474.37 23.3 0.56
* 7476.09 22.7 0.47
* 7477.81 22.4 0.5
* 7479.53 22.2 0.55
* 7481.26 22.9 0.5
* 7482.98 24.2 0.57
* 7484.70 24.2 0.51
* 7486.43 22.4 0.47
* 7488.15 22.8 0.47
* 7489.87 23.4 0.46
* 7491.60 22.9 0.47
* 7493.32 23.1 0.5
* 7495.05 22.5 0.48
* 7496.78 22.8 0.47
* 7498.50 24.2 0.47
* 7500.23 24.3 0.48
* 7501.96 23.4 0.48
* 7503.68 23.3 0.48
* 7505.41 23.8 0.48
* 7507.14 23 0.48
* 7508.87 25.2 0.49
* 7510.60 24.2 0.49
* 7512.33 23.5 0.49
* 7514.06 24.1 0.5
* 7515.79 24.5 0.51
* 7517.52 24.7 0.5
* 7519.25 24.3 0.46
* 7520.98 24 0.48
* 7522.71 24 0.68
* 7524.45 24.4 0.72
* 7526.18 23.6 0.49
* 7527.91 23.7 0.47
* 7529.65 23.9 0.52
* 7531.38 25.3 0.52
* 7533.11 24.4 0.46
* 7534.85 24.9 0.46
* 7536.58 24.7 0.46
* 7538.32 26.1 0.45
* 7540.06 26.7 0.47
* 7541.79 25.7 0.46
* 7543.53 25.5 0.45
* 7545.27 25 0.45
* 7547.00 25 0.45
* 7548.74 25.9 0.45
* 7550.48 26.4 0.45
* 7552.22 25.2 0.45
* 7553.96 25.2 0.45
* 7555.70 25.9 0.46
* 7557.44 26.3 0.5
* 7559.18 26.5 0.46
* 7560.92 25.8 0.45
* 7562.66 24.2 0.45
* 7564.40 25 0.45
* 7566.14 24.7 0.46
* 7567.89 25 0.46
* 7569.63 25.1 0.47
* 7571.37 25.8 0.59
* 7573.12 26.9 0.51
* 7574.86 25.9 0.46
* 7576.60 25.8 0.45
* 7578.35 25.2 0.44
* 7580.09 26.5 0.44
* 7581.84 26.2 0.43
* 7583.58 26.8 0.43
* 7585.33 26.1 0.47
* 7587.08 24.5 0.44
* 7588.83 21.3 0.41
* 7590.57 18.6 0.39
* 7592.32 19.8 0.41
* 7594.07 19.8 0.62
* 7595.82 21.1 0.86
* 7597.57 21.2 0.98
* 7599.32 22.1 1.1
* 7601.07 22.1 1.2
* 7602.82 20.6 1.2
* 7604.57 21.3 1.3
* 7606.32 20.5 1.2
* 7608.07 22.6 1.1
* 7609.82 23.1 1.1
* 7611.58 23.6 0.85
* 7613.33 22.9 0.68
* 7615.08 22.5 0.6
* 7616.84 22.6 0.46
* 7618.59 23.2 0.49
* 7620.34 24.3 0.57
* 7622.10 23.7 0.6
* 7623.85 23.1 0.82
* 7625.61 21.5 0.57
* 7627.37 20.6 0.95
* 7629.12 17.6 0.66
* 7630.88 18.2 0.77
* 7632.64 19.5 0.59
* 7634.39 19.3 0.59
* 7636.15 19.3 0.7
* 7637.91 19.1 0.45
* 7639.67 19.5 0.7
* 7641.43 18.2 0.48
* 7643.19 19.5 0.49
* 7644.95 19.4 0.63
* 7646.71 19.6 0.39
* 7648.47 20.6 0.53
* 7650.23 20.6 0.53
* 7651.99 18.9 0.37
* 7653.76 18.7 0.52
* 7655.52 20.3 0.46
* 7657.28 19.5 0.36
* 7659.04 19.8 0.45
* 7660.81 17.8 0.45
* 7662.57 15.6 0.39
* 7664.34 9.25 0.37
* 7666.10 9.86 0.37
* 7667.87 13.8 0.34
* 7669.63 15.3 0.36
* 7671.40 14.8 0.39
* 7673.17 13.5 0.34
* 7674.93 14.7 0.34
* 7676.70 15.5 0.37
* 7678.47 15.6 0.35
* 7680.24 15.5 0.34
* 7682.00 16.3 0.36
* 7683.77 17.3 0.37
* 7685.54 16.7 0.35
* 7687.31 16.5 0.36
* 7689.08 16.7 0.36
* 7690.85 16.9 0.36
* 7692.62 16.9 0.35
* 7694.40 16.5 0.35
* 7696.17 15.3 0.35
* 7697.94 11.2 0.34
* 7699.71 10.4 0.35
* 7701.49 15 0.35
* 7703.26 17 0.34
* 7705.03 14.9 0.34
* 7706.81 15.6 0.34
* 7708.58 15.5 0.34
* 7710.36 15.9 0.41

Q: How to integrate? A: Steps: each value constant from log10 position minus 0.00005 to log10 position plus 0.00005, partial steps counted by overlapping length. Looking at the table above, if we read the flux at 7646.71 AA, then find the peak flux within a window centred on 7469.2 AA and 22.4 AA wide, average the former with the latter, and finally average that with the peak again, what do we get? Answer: 22.5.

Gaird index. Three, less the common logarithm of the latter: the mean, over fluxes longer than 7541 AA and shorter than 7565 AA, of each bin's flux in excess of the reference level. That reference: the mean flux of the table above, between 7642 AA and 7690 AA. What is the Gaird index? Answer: 2.05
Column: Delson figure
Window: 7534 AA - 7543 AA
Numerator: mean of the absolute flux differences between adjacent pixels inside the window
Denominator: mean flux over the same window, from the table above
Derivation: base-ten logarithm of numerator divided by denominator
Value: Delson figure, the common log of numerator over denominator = -1.51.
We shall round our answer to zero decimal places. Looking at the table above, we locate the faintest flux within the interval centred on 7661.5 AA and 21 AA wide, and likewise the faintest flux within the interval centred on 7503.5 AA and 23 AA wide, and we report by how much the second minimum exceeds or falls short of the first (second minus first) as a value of 13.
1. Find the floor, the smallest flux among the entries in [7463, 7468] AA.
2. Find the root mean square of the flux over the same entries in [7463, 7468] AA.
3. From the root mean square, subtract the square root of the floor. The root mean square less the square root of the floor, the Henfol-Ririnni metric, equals 18.3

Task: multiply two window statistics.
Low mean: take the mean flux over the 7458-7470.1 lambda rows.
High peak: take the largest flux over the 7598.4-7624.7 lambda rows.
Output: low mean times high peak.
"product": 551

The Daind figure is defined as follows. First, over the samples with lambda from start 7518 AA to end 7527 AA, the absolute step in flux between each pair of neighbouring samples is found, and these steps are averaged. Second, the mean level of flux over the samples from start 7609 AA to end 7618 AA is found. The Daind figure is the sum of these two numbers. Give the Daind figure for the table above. 23.3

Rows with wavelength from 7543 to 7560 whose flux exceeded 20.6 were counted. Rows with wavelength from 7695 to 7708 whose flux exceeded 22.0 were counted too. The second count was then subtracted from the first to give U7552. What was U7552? 10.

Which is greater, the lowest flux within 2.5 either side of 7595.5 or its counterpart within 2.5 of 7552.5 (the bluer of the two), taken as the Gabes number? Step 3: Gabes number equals 25.2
